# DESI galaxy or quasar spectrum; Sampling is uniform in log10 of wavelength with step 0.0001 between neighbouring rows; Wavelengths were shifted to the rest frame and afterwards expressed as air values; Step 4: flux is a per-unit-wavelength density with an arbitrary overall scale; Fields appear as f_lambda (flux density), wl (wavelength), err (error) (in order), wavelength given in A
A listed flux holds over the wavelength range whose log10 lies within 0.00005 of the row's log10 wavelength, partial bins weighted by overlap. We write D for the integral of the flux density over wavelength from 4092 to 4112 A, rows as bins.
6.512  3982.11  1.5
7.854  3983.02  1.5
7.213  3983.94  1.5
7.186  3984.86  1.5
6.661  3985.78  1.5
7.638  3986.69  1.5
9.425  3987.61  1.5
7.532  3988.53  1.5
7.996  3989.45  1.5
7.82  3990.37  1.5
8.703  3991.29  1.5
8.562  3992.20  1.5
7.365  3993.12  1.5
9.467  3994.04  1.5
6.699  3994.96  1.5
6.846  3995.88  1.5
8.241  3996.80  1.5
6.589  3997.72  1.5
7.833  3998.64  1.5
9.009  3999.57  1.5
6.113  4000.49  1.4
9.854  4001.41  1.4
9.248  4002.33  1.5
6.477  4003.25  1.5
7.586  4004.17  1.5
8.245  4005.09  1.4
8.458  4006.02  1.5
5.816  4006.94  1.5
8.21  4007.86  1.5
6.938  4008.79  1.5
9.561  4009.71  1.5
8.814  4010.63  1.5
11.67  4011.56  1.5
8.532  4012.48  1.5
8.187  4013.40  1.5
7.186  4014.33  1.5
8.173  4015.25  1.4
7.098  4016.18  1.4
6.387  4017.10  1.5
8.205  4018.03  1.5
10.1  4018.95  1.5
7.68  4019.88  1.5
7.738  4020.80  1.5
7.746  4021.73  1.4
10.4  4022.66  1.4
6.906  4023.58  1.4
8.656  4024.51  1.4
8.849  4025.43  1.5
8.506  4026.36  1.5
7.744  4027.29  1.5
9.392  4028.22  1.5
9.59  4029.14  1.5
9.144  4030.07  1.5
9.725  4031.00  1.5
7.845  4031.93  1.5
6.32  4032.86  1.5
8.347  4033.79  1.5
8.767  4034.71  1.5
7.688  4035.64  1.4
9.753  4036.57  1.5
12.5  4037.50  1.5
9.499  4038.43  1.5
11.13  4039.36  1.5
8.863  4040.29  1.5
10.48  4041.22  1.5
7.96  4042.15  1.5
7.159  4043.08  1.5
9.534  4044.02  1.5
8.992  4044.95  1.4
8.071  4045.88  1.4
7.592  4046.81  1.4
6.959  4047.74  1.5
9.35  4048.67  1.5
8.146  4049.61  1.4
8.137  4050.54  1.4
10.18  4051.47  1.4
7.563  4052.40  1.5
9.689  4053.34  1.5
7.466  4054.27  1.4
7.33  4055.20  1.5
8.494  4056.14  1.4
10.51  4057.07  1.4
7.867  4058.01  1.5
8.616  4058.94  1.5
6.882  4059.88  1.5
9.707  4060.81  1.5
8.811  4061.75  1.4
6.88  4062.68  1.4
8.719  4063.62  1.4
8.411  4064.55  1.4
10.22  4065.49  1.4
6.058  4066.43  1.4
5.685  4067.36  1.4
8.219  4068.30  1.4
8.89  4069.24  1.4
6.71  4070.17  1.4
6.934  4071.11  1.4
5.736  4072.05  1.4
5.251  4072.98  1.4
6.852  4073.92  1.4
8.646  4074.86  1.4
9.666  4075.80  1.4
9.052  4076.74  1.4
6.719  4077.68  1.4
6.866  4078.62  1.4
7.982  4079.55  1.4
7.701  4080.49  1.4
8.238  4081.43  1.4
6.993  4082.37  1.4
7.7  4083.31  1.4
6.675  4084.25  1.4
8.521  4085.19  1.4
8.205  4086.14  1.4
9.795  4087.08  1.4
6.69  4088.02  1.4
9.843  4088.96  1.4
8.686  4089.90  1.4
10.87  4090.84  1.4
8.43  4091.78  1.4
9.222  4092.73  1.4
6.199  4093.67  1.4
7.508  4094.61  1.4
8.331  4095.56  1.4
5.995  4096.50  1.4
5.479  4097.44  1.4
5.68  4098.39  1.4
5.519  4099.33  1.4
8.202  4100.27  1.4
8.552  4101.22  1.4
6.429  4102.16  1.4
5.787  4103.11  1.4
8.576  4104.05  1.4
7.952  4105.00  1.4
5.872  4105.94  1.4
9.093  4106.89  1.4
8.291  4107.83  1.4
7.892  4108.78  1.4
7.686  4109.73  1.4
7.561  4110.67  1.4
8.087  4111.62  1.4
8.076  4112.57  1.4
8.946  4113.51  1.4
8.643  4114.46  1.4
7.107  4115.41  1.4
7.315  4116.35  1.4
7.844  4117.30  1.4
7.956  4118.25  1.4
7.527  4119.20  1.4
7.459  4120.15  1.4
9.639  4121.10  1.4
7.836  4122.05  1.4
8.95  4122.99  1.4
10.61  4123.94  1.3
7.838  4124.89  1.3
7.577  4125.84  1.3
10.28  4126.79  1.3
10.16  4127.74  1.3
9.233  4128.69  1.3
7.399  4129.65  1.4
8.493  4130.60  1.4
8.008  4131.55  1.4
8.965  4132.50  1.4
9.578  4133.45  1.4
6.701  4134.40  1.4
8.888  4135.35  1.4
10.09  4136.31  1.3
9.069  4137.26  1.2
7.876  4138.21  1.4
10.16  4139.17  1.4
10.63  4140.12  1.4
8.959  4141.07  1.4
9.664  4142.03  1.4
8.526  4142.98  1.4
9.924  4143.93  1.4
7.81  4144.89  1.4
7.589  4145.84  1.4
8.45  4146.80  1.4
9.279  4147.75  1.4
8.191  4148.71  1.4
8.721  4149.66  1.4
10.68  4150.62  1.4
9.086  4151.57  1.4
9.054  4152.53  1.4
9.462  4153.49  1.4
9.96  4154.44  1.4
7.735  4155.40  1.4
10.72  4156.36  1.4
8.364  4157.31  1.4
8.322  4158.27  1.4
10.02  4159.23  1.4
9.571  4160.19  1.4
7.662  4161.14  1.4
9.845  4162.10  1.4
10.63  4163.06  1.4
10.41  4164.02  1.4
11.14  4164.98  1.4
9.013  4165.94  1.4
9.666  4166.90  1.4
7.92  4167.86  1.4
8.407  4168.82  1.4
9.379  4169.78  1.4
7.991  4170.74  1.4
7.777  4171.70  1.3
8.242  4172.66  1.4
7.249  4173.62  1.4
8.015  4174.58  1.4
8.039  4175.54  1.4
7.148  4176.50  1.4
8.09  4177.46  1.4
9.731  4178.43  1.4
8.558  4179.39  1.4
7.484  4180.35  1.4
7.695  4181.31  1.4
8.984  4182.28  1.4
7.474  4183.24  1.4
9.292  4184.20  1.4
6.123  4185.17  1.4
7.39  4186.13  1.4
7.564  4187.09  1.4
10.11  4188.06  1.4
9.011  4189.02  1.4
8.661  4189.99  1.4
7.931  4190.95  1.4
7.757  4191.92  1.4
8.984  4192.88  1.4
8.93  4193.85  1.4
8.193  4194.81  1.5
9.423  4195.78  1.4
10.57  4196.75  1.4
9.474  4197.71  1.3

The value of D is 147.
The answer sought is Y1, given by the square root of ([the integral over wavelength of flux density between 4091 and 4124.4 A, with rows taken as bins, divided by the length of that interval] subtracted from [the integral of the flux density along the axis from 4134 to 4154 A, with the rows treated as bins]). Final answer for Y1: 13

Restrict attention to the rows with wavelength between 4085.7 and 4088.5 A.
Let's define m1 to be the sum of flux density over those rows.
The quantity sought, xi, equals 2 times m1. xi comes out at 49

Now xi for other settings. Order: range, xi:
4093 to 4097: 56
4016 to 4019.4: 64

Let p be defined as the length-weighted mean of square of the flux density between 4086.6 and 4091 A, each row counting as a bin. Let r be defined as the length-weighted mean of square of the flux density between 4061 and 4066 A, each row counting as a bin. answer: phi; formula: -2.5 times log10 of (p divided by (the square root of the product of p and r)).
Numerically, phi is -0.055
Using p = 84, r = 76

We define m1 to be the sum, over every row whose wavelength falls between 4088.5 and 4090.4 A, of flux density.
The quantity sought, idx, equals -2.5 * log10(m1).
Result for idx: -3.17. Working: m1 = 18.5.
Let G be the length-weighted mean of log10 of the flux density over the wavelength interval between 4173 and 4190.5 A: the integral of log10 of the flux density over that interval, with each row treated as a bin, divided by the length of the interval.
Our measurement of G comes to 0.908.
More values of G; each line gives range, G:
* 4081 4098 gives 0.893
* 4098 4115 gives 0.876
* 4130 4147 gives 0.944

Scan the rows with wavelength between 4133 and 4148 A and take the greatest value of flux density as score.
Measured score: 10.63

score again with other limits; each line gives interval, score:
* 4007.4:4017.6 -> 11.67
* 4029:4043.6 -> 12.5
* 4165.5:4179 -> 9.731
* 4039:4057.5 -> 11.13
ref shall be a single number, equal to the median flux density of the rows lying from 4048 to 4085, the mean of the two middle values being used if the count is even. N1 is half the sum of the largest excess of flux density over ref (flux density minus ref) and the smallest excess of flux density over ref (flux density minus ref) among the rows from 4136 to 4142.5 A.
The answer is 1.27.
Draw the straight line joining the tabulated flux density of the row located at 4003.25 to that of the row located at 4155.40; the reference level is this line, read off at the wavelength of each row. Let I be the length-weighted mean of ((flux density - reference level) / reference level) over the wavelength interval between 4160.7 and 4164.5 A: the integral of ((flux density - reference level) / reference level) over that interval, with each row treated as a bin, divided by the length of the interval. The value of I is 0.24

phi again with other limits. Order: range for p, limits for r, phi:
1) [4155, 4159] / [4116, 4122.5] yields -0.125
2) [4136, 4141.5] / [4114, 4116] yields -0.203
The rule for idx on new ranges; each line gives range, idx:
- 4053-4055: -3.09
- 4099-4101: -2.84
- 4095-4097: -2.89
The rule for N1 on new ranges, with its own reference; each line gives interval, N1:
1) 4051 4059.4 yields 0.94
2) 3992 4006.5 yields 0.00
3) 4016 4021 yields 0.26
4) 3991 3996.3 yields 0.10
